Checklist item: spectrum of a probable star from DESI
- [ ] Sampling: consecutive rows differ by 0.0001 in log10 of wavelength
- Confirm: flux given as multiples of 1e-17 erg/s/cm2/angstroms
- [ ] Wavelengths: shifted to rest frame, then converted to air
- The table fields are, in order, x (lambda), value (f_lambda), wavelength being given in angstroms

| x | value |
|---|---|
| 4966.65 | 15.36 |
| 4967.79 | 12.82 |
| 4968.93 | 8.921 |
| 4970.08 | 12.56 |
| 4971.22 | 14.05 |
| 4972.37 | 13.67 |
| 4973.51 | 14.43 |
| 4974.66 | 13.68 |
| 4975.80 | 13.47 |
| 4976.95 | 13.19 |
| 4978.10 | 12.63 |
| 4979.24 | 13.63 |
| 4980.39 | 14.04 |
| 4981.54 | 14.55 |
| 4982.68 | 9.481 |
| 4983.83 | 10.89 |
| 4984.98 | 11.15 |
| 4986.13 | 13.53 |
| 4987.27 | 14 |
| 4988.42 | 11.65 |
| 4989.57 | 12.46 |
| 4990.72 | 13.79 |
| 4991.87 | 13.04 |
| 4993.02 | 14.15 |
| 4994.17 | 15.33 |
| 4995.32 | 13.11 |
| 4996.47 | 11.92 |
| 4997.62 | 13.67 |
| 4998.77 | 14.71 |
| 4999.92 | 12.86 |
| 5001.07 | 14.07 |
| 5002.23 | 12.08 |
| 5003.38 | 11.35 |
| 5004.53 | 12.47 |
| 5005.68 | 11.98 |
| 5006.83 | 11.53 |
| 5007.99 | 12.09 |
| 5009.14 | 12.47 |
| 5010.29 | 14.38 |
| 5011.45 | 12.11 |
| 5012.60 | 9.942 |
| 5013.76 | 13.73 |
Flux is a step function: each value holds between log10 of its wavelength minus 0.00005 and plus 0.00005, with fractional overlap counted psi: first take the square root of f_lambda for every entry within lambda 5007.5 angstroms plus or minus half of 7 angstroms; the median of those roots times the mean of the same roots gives 12.4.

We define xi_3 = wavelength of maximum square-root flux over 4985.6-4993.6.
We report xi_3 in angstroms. 4993.02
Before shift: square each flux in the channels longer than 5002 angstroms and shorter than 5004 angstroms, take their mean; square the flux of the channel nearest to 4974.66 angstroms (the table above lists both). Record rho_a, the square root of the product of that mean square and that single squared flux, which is 160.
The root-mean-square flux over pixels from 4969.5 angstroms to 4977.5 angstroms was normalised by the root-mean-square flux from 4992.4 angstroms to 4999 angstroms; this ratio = 0.98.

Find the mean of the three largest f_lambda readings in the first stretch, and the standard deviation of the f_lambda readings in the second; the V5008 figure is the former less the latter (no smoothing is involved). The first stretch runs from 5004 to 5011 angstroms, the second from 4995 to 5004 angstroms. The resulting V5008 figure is 12.0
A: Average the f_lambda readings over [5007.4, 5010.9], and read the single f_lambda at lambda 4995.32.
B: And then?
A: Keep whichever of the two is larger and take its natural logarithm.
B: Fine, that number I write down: 2.573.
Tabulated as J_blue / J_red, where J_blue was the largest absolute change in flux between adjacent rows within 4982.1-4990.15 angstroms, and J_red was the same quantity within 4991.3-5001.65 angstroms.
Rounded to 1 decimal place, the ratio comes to 1.1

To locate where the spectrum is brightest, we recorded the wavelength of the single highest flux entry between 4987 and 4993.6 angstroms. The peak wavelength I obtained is 4993.02 angstroms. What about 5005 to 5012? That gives 5010.29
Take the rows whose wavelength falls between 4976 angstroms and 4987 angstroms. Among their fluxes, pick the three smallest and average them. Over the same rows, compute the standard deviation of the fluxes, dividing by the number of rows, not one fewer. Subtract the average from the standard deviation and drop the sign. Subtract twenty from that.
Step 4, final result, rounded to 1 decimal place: -11.1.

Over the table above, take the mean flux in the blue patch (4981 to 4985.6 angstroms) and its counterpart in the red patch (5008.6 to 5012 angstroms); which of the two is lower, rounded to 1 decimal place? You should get 11.5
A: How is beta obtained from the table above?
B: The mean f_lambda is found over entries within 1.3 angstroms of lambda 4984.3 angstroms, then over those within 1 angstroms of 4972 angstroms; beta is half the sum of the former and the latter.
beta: 12.4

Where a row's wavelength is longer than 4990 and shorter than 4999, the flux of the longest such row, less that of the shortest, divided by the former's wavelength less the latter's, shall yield 0.1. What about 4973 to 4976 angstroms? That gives -0.4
